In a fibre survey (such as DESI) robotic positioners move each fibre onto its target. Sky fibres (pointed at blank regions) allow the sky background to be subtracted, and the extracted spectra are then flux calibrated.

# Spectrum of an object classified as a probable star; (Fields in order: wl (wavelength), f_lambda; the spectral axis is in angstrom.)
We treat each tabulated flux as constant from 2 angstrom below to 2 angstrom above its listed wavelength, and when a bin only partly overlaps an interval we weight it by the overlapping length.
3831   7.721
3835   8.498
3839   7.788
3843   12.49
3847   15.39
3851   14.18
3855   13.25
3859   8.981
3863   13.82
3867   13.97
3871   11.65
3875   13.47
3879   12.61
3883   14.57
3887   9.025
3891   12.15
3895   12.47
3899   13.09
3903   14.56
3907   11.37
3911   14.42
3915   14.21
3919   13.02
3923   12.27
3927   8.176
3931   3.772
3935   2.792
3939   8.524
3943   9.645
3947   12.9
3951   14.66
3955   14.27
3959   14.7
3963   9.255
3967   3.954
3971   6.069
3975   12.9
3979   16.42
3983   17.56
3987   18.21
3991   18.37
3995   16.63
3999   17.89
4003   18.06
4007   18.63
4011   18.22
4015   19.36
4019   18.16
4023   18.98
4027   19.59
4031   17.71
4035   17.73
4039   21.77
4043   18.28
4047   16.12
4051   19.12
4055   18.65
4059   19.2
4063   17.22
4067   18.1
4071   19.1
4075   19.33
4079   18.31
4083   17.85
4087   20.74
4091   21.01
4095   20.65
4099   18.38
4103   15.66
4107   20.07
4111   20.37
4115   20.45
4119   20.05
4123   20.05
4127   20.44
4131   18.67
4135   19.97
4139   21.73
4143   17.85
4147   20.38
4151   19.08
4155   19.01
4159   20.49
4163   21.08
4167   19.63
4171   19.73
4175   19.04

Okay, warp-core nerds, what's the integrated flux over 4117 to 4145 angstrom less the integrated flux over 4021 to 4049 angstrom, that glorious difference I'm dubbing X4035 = 34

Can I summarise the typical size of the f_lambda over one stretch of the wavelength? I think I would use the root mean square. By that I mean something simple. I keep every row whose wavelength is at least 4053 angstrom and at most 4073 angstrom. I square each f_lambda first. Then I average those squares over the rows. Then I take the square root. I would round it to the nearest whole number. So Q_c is 18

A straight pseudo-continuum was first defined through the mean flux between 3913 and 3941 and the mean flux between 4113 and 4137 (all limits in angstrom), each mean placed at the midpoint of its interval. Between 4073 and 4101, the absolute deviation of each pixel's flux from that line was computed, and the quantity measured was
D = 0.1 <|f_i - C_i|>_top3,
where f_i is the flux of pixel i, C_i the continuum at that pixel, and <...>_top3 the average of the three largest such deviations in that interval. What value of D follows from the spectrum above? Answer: 0.275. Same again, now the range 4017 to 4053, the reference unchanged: 0.546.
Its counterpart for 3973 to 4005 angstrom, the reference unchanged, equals 0.576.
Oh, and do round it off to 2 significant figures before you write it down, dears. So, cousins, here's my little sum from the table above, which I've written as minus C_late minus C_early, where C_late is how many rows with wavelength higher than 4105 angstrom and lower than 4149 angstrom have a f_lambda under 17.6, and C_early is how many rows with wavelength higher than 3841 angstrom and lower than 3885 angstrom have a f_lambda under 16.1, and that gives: -11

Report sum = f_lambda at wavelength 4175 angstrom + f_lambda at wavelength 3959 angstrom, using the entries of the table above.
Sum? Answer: 34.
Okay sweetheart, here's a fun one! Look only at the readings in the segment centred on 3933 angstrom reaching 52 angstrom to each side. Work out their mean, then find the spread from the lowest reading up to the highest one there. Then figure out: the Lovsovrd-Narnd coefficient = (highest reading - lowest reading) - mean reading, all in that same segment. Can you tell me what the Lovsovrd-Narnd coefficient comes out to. 3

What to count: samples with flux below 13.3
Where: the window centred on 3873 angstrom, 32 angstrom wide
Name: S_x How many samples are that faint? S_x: 4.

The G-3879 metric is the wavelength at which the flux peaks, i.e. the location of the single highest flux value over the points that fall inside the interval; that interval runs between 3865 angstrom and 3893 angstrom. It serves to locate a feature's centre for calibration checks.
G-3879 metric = 3883 angstrom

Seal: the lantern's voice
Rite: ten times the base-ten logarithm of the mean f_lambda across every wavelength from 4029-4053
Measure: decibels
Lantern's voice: 12.7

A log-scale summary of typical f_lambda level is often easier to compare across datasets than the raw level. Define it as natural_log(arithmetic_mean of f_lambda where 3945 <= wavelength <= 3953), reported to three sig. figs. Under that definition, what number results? 2.62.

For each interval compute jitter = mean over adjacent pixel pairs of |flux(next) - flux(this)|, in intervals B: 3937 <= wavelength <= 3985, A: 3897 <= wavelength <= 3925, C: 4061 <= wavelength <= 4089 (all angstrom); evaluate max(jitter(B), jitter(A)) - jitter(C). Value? 1.8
